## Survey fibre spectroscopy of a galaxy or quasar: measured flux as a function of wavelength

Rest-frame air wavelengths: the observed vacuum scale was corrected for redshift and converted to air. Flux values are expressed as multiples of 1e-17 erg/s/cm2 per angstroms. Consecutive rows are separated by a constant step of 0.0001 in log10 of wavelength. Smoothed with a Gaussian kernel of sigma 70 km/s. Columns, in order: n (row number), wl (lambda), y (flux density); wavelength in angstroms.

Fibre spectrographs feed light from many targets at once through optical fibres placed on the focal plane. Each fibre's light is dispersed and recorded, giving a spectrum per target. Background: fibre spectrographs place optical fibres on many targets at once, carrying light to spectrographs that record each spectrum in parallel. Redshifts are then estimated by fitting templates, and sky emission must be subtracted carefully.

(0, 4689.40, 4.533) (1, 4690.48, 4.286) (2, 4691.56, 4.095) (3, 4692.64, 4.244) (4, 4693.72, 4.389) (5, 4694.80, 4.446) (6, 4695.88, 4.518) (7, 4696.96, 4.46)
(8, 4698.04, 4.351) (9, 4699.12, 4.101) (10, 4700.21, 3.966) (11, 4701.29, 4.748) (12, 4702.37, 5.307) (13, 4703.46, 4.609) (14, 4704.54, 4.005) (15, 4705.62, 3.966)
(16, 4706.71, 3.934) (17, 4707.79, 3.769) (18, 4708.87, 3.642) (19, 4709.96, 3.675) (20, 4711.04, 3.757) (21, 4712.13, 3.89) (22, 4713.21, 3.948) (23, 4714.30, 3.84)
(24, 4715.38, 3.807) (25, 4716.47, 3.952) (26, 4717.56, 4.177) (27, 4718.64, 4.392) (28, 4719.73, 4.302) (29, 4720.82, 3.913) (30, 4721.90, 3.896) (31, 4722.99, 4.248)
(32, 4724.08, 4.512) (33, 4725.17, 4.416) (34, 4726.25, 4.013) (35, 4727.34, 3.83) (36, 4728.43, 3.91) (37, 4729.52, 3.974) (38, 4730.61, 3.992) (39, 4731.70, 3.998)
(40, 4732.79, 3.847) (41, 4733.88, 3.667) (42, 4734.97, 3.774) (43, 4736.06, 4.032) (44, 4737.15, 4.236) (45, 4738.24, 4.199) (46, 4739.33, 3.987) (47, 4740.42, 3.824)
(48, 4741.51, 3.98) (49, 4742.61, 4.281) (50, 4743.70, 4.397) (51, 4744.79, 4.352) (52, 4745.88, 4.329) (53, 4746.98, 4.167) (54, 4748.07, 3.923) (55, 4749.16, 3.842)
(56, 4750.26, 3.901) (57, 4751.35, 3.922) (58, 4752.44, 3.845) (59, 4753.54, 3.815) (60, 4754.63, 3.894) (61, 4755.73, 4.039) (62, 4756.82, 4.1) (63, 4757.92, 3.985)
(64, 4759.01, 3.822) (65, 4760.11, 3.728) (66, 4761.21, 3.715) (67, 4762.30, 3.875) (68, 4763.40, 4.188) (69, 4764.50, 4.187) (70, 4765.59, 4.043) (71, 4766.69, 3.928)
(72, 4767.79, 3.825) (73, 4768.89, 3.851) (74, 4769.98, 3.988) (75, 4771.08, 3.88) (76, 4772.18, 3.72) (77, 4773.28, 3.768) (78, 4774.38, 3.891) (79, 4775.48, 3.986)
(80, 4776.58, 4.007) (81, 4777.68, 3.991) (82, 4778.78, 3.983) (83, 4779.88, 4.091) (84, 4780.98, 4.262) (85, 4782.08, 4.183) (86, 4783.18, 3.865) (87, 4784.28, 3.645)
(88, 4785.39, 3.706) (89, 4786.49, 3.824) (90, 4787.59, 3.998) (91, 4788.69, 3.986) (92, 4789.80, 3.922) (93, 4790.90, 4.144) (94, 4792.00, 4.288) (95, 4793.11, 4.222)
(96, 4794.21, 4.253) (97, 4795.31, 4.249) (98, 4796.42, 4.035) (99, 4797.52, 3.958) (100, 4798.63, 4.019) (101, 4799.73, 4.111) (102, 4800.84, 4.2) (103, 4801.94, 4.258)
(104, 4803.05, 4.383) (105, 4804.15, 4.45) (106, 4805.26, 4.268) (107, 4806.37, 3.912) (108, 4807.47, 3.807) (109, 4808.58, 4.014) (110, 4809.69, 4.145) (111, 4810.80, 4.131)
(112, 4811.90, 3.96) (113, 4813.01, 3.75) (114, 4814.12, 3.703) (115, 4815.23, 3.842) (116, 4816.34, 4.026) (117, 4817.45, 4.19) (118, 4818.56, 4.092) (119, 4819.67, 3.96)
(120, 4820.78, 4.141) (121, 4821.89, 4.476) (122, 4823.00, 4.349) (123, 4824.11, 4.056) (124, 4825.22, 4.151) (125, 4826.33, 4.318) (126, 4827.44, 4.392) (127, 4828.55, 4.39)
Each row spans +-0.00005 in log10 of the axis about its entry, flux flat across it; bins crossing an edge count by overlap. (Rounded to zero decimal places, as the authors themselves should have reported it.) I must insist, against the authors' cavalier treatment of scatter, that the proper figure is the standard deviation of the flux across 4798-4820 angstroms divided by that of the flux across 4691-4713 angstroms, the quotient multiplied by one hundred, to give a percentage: 49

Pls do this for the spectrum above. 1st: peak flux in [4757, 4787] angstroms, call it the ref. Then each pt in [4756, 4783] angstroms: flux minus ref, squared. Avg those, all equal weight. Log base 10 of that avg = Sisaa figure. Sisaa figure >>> -0.94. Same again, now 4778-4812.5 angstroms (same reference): -1.14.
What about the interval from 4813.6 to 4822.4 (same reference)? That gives -1.04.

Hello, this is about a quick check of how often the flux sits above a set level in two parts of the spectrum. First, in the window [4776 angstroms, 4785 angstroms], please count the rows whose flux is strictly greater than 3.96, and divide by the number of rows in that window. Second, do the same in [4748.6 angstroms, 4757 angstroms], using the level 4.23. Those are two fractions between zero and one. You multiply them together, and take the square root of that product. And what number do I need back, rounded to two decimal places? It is 0.00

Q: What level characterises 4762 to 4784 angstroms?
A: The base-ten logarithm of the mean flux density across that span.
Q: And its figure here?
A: 0.599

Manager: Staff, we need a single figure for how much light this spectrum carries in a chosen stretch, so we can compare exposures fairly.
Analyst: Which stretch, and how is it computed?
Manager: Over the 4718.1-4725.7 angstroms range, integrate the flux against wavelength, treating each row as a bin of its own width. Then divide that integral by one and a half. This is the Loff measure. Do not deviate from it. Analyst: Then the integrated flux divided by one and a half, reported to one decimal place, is 21.5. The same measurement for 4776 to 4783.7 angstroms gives 20.8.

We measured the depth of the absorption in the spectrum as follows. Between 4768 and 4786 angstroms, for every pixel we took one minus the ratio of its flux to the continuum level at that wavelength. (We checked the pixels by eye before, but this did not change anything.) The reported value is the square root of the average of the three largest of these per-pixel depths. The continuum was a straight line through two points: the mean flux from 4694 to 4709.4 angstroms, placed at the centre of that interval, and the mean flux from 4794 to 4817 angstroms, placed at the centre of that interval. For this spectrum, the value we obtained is 0.32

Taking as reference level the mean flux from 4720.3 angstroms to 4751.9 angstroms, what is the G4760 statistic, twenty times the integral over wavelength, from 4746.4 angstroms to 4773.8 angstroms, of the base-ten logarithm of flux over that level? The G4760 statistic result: -7.9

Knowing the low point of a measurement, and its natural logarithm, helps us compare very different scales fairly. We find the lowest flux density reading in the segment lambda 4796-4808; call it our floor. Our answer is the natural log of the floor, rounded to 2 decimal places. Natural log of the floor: 1.34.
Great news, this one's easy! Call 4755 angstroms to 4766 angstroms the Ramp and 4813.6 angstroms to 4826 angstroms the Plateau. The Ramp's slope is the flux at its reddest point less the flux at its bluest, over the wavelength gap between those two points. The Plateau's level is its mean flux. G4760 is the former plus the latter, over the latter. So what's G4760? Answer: 1.00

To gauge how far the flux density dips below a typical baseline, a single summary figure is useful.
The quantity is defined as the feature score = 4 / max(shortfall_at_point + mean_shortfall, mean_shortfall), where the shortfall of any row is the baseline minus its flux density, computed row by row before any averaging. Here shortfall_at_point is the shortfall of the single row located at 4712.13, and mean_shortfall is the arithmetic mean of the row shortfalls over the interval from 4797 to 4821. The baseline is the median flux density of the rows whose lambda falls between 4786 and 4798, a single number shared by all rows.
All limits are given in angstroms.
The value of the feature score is 33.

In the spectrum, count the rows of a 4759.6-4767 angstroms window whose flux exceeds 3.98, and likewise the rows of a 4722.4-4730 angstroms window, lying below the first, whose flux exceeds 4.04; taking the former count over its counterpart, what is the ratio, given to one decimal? 1.0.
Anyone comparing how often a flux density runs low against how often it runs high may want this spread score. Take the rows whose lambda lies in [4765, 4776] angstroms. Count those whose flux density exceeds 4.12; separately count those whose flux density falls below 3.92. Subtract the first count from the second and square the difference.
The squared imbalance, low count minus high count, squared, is 36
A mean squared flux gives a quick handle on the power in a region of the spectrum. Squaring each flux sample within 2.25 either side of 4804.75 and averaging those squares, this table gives 18.1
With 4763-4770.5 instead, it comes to 16.0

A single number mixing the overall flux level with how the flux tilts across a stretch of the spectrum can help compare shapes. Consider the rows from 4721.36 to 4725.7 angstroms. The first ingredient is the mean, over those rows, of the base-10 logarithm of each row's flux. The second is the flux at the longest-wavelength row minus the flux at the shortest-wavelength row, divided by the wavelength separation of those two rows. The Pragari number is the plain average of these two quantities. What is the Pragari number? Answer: 0.394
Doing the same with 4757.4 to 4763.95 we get 0.313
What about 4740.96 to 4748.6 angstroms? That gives 0.307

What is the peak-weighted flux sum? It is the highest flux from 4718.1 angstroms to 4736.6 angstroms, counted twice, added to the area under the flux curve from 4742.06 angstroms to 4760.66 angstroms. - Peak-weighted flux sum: 83.8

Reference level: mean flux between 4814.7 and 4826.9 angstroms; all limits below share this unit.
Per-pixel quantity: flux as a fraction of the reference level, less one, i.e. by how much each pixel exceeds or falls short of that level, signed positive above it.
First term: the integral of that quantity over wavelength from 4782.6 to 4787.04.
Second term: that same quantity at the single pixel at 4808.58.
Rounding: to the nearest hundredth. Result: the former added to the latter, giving -0.44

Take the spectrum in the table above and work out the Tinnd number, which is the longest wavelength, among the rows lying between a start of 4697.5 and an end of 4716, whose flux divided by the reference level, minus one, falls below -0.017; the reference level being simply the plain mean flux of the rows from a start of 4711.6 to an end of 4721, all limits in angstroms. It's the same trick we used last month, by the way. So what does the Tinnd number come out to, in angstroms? 4715.38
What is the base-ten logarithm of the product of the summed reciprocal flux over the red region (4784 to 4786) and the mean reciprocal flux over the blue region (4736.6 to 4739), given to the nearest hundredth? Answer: -0.89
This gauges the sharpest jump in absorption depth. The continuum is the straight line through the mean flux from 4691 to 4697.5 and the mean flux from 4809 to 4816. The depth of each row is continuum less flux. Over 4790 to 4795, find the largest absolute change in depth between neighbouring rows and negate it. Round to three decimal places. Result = -0.148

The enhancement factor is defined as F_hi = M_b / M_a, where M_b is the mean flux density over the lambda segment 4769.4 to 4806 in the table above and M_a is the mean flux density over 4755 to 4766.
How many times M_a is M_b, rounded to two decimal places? 1.02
